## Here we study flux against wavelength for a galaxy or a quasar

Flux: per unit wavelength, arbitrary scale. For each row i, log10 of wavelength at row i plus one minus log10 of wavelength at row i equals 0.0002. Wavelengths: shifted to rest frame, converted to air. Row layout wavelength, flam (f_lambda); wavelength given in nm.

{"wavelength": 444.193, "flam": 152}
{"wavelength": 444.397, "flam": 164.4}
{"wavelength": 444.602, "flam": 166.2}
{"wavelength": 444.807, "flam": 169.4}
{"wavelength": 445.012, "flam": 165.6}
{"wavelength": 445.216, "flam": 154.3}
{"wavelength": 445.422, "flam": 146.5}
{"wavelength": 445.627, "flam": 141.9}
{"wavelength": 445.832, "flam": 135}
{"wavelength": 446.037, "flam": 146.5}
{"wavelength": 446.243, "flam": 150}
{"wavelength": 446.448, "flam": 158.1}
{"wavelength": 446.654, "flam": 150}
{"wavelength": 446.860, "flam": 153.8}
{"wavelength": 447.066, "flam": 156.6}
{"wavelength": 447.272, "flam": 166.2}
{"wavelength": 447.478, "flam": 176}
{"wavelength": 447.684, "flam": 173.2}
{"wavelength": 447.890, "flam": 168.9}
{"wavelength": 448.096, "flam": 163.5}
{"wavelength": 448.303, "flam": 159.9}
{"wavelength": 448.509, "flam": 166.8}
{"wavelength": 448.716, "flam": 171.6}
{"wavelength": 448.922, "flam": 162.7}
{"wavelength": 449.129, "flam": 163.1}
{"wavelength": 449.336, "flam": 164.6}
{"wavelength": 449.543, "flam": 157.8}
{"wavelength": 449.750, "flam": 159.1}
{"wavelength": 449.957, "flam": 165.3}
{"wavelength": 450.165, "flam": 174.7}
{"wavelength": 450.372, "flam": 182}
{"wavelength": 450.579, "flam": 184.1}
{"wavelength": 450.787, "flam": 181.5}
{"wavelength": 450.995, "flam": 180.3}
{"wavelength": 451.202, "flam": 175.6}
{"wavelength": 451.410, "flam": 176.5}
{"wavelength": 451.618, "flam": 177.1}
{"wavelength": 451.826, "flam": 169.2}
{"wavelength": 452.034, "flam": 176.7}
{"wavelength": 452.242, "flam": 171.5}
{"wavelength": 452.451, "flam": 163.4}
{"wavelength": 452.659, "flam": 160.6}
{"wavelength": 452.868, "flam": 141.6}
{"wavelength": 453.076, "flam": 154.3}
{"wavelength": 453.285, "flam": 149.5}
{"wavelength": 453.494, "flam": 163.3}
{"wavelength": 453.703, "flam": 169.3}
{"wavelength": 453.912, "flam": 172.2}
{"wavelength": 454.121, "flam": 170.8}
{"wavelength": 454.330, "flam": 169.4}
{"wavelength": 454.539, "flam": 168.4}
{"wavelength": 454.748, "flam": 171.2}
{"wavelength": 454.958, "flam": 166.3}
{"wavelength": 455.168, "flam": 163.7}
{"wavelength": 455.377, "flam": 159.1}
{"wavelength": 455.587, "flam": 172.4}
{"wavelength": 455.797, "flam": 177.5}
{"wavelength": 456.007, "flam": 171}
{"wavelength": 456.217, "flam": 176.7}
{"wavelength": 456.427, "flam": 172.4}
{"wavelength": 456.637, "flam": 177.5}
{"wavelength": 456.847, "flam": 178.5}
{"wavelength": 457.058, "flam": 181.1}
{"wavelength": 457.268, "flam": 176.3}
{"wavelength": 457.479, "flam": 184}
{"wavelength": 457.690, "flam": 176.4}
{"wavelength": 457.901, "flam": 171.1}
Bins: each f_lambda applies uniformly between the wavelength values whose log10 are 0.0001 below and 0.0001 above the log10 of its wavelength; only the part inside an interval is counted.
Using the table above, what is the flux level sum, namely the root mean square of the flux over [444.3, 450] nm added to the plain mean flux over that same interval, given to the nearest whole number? 320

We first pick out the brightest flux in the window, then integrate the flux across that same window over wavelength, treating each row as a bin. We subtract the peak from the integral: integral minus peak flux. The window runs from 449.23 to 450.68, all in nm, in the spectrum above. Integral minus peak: 62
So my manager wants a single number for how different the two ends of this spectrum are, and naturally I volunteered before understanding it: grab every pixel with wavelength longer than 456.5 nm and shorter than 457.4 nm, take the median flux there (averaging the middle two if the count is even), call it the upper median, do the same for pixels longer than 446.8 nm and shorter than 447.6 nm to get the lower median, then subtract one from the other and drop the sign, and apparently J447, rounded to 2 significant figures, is 17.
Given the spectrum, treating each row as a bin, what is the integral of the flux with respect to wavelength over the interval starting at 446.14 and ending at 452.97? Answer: 1139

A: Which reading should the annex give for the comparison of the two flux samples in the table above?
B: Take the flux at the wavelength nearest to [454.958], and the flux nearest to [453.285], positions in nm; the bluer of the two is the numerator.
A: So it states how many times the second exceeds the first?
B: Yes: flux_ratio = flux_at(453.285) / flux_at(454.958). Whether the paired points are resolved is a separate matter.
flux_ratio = 0.90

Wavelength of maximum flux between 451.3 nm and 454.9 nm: 451.618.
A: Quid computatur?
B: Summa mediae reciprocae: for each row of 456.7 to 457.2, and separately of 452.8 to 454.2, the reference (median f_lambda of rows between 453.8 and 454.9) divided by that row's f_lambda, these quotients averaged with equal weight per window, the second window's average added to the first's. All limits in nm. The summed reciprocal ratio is 2.02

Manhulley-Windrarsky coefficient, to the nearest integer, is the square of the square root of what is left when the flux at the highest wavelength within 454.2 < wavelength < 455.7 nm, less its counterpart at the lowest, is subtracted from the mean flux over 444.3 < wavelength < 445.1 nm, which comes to 163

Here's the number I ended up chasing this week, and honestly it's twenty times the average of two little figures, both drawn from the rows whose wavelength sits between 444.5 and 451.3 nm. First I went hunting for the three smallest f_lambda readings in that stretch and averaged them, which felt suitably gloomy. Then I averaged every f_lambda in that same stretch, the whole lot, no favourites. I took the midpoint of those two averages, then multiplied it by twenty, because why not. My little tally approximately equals 3045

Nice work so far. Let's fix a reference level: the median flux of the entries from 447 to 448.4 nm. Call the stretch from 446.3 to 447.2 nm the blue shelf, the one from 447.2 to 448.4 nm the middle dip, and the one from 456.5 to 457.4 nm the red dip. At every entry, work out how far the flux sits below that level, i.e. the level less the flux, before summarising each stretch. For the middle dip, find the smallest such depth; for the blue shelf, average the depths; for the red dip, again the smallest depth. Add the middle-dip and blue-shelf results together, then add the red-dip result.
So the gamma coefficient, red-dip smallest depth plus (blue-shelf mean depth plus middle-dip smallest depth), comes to -13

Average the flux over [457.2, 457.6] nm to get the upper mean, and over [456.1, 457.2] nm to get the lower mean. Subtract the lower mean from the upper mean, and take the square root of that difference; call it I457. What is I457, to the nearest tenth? 1.7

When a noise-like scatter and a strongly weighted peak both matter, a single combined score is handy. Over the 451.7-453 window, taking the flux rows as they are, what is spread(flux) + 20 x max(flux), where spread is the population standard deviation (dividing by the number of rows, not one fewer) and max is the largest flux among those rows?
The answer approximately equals 3545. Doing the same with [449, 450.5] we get 3648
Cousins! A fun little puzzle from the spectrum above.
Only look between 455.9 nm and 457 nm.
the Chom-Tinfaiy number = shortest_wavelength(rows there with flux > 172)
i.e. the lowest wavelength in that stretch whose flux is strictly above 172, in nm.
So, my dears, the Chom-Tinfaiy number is 456.217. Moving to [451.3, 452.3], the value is 451.410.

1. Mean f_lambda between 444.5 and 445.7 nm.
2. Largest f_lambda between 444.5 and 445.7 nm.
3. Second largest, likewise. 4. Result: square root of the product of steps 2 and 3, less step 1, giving 10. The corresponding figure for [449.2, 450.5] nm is 11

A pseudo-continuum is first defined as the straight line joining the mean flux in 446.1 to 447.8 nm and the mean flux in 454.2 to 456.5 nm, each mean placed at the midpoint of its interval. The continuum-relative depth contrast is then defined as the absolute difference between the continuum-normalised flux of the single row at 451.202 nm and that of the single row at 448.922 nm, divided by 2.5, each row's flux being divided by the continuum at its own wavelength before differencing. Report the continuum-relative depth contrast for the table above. 0.025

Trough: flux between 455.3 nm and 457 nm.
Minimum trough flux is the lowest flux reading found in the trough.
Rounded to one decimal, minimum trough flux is 159.1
